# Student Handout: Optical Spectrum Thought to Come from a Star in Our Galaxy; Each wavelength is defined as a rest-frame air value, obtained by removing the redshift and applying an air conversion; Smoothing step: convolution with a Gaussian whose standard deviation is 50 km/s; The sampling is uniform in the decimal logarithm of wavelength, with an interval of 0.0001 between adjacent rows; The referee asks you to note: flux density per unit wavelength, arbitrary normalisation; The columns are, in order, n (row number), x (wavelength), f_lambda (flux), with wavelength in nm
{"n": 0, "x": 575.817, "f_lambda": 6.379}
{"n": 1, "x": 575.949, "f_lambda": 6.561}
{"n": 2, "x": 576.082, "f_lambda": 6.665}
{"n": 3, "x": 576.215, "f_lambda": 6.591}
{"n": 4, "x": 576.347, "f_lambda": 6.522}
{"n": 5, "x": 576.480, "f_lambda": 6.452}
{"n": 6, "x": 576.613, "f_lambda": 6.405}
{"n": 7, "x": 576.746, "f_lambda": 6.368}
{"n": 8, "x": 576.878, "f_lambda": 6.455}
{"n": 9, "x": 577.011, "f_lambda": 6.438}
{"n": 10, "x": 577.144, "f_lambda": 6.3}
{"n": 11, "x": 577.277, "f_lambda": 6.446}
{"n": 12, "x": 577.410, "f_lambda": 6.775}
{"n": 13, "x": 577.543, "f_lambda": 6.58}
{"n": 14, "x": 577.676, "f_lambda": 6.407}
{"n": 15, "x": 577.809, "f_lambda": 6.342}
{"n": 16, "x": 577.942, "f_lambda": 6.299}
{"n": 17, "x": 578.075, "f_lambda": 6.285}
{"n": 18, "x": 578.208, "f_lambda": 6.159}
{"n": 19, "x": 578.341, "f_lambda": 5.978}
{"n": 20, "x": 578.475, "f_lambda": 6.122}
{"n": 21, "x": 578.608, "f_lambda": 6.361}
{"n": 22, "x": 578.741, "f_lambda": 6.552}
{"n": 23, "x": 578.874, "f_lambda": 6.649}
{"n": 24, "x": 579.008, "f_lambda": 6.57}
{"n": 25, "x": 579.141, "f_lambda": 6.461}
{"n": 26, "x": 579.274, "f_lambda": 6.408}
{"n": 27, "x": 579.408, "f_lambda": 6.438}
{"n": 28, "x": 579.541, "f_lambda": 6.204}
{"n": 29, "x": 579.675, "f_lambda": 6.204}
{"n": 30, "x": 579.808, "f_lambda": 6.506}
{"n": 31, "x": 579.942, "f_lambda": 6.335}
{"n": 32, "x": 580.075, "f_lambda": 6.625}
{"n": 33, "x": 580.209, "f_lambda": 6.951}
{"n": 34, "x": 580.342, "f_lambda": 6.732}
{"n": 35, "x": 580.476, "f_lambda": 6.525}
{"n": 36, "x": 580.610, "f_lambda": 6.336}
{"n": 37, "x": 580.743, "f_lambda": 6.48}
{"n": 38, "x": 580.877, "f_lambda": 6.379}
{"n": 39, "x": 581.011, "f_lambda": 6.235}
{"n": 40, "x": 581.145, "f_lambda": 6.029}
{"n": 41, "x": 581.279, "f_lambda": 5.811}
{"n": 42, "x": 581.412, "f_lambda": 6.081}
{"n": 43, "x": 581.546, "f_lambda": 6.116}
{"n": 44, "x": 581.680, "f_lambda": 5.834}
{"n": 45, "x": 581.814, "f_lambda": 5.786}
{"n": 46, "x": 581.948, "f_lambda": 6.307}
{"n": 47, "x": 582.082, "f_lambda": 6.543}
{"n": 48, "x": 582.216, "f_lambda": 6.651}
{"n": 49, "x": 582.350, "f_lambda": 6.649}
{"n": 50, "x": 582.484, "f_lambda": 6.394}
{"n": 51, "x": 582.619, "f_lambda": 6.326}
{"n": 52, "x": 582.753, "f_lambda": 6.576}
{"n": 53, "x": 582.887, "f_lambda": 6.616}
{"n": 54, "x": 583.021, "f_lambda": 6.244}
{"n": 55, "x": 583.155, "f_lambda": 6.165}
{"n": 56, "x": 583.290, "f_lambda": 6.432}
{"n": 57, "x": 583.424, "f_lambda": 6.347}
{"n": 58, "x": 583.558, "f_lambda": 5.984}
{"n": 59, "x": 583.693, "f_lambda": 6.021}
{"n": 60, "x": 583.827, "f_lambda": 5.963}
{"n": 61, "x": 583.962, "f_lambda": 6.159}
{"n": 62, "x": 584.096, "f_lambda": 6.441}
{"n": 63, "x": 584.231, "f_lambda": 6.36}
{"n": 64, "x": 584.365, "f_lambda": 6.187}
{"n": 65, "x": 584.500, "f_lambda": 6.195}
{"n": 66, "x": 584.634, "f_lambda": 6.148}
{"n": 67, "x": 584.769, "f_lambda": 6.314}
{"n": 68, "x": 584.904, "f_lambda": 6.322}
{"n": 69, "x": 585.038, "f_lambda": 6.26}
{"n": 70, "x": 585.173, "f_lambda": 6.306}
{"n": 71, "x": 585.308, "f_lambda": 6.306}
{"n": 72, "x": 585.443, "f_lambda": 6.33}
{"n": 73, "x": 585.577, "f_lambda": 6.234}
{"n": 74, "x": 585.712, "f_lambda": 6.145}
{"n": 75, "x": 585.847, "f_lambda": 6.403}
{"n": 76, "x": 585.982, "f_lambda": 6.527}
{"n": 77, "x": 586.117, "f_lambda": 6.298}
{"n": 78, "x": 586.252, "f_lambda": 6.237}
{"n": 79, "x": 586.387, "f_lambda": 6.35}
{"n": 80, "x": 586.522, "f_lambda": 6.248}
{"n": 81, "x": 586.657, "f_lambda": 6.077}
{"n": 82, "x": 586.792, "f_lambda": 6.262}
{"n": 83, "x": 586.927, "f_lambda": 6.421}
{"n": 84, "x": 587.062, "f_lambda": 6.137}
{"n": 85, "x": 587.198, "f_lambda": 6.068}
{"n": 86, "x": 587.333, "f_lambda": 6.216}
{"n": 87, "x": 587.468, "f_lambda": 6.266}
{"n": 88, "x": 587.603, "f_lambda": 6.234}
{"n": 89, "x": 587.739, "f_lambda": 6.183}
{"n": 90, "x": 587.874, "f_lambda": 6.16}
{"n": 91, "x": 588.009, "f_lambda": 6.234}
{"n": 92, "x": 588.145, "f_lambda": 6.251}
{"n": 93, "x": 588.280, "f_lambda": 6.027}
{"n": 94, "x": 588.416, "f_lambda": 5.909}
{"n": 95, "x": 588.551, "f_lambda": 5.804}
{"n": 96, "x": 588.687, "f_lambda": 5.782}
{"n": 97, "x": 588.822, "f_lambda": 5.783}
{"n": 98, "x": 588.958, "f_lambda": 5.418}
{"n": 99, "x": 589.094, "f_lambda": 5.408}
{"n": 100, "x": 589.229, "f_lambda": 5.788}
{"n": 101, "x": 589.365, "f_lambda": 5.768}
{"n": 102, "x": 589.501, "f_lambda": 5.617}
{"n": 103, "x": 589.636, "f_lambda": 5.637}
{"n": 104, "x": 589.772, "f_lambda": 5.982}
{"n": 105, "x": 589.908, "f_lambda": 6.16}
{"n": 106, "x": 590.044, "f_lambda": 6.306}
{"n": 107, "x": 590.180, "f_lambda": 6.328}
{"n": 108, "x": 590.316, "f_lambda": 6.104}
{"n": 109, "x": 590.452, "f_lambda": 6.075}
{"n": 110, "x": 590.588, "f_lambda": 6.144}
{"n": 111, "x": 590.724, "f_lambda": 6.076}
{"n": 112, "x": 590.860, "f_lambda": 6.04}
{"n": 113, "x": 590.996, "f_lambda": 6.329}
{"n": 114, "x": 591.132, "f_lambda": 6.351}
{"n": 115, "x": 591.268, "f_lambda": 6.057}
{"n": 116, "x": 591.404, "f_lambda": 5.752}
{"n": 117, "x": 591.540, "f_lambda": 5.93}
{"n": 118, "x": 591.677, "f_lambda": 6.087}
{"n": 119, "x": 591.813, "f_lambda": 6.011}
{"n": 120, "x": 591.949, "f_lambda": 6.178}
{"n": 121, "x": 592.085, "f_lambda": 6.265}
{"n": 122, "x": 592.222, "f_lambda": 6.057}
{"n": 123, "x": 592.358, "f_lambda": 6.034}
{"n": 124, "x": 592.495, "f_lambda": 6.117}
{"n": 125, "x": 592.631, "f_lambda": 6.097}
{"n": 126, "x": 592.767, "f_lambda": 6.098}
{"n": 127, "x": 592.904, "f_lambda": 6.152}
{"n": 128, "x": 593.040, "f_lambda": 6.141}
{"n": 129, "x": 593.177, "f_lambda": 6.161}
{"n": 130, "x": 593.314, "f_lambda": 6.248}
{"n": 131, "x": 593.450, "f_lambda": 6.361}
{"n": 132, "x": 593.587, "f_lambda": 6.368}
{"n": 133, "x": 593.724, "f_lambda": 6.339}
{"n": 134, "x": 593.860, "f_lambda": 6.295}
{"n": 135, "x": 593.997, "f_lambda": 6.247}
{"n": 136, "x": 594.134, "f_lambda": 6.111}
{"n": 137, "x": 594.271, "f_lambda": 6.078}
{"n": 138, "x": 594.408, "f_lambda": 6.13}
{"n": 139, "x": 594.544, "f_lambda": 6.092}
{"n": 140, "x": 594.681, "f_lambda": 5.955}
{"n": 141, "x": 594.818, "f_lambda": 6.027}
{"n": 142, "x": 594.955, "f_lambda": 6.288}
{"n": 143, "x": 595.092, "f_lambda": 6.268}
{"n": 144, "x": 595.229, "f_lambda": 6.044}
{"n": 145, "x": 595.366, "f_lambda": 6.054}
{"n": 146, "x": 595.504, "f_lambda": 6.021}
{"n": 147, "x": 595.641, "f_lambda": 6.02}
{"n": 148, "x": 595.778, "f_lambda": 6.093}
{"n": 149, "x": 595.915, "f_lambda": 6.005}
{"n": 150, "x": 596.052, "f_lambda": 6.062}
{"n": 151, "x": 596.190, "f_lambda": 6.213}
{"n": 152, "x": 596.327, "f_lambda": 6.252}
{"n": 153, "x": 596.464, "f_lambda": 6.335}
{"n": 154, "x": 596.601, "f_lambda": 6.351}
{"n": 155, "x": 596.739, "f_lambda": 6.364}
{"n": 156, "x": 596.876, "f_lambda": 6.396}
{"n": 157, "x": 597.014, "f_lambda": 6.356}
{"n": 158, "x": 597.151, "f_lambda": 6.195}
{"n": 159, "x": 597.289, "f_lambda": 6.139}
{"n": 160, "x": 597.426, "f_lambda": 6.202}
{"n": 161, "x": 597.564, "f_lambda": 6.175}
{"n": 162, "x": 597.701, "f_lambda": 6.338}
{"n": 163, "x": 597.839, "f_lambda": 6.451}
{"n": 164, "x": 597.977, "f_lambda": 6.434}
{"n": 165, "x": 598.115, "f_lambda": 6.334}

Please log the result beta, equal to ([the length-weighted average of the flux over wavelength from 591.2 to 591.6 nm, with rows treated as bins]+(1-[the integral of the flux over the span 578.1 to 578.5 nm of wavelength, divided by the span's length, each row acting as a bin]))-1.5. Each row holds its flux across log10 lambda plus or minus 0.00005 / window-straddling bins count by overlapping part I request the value -0.68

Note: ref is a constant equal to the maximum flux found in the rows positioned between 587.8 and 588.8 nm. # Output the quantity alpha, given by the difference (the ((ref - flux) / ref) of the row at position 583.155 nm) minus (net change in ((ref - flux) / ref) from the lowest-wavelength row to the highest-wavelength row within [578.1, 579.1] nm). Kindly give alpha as 0.08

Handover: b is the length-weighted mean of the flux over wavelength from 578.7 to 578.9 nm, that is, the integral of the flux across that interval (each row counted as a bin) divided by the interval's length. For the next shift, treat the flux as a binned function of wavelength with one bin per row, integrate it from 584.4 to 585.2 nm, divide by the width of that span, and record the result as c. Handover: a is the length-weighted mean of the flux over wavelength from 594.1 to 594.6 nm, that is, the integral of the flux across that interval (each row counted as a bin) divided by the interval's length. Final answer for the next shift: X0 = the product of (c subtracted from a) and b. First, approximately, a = 6.11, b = 6.61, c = 6.25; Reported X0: -0.9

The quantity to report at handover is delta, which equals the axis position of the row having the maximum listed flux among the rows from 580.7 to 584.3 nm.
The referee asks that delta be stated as 582.216 nm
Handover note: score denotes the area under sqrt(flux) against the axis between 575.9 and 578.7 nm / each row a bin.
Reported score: 7.085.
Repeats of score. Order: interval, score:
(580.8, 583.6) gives 7.007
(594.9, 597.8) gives 7.221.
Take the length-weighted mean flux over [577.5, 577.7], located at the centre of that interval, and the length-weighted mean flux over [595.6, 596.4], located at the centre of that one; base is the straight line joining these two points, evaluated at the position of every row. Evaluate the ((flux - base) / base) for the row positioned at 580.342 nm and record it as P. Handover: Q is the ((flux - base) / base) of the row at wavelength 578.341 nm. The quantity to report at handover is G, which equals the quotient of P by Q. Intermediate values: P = 0.045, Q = -0.078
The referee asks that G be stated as -0.57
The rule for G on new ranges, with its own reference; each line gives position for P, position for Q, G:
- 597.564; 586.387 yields 2.93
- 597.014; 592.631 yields -2.98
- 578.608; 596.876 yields -0.38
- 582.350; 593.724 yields 1.35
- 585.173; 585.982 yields -0.18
